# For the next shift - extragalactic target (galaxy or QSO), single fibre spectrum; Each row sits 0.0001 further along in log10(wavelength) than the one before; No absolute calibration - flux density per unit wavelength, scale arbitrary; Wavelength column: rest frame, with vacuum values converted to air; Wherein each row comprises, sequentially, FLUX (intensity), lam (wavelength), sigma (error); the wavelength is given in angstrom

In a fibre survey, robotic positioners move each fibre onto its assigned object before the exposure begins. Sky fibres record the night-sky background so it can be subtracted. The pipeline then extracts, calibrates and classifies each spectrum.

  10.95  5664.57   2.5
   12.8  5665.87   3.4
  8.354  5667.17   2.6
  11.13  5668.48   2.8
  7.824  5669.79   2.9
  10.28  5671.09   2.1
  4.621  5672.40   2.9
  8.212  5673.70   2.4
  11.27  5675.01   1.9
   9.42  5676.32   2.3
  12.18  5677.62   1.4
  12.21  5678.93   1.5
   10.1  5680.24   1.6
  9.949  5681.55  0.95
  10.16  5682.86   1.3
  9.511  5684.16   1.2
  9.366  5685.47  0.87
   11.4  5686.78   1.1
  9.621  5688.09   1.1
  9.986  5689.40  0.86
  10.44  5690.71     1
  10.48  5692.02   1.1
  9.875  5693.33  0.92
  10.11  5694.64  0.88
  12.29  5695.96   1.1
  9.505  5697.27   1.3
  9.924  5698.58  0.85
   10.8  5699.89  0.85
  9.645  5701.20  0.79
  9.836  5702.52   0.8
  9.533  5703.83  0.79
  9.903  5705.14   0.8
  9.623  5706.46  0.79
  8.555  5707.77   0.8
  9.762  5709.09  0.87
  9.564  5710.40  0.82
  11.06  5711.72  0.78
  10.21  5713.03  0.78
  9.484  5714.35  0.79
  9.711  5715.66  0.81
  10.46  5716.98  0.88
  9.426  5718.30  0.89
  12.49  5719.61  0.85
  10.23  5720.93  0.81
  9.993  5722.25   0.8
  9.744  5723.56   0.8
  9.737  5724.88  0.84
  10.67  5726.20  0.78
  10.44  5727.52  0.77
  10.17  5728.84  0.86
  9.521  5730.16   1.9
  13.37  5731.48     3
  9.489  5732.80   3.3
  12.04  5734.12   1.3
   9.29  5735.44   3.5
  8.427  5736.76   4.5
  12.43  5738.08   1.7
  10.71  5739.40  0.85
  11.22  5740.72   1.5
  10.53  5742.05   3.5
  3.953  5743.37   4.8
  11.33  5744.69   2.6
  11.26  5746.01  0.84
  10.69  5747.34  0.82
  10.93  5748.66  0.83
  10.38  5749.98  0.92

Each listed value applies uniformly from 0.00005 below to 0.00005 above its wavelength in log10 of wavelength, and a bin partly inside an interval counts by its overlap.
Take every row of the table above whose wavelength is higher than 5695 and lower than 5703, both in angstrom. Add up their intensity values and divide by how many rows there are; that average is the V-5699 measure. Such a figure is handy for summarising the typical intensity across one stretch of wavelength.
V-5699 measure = 10.3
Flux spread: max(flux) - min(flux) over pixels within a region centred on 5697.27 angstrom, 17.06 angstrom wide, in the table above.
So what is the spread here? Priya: 2.8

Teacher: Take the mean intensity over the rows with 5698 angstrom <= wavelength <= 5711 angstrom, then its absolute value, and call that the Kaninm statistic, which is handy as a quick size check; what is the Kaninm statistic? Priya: 9.71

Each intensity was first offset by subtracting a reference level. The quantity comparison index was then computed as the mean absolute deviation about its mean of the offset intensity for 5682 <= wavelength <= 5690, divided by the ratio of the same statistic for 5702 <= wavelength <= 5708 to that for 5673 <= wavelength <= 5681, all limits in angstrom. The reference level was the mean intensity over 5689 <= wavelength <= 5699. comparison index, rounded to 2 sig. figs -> 1.8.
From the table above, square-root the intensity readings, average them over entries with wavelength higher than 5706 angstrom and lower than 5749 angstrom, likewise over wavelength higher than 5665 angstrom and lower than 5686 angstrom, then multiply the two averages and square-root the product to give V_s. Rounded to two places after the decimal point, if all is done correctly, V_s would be 3.15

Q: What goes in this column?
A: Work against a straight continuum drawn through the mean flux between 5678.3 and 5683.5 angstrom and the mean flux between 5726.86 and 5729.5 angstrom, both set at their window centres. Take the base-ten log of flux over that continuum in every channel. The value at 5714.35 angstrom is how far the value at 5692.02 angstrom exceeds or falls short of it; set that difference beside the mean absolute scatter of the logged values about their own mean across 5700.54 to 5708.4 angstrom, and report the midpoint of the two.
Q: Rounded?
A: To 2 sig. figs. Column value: 0.026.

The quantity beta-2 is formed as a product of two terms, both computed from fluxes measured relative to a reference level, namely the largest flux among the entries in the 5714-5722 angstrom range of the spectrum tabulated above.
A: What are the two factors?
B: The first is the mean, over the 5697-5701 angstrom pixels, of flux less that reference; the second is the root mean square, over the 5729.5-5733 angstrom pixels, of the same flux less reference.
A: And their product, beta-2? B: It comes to -6.0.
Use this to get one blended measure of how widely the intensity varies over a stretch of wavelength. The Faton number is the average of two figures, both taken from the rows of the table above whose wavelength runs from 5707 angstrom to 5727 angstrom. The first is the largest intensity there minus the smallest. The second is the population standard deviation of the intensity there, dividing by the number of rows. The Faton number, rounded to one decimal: 2.4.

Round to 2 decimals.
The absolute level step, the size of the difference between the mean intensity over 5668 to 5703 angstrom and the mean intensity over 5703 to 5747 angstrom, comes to 0.13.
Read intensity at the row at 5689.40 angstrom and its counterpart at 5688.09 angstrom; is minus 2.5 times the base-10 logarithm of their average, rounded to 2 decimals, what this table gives -2.48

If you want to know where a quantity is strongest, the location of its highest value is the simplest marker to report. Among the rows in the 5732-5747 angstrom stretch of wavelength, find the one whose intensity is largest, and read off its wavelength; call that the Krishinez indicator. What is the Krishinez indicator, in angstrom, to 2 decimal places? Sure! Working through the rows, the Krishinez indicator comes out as 5738.08 angstrom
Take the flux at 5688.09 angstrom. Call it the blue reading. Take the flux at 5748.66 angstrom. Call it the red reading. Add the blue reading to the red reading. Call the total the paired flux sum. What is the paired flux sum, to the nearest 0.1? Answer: 20.6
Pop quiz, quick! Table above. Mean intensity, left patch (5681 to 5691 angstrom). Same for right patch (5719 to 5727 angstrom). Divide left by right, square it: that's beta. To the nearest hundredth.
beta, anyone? 0.92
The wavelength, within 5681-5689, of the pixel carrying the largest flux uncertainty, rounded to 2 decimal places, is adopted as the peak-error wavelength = 5682.86 angstrom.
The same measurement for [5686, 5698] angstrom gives 5697.27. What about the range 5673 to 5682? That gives 5673.70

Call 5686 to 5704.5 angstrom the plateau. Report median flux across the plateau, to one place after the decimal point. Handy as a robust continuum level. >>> 10.0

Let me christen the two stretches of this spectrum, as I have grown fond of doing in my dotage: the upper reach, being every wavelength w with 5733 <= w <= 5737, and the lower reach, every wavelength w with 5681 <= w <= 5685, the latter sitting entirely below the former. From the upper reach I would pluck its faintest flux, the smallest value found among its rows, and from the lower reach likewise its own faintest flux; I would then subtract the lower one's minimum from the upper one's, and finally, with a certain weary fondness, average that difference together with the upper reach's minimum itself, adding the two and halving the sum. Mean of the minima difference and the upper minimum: 3.7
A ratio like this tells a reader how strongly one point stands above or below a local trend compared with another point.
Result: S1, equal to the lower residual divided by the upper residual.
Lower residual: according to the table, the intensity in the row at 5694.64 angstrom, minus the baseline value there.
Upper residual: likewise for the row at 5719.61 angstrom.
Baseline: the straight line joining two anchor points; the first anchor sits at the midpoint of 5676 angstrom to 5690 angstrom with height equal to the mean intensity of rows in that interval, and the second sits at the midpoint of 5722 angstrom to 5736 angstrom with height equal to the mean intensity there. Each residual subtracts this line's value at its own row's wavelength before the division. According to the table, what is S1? 0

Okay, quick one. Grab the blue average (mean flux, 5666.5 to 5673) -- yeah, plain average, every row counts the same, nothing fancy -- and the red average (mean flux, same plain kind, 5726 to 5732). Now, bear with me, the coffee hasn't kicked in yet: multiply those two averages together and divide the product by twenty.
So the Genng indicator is 4.6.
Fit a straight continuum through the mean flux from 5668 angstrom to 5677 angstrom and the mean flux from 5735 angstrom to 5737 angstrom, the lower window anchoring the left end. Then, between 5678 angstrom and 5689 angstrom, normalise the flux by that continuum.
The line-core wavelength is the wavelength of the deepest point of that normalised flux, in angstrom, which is 5685.47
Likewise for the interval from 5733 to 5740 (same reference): 5736.76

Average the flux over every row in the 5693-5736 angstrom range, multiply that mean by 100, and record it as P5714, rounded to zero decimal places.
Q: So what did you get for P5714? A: 1020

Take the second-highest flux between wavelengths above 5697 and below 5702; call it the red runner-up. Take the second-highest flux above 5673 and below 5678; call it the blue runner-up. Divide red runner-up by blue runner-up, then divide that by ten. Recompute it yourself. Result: 0.088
